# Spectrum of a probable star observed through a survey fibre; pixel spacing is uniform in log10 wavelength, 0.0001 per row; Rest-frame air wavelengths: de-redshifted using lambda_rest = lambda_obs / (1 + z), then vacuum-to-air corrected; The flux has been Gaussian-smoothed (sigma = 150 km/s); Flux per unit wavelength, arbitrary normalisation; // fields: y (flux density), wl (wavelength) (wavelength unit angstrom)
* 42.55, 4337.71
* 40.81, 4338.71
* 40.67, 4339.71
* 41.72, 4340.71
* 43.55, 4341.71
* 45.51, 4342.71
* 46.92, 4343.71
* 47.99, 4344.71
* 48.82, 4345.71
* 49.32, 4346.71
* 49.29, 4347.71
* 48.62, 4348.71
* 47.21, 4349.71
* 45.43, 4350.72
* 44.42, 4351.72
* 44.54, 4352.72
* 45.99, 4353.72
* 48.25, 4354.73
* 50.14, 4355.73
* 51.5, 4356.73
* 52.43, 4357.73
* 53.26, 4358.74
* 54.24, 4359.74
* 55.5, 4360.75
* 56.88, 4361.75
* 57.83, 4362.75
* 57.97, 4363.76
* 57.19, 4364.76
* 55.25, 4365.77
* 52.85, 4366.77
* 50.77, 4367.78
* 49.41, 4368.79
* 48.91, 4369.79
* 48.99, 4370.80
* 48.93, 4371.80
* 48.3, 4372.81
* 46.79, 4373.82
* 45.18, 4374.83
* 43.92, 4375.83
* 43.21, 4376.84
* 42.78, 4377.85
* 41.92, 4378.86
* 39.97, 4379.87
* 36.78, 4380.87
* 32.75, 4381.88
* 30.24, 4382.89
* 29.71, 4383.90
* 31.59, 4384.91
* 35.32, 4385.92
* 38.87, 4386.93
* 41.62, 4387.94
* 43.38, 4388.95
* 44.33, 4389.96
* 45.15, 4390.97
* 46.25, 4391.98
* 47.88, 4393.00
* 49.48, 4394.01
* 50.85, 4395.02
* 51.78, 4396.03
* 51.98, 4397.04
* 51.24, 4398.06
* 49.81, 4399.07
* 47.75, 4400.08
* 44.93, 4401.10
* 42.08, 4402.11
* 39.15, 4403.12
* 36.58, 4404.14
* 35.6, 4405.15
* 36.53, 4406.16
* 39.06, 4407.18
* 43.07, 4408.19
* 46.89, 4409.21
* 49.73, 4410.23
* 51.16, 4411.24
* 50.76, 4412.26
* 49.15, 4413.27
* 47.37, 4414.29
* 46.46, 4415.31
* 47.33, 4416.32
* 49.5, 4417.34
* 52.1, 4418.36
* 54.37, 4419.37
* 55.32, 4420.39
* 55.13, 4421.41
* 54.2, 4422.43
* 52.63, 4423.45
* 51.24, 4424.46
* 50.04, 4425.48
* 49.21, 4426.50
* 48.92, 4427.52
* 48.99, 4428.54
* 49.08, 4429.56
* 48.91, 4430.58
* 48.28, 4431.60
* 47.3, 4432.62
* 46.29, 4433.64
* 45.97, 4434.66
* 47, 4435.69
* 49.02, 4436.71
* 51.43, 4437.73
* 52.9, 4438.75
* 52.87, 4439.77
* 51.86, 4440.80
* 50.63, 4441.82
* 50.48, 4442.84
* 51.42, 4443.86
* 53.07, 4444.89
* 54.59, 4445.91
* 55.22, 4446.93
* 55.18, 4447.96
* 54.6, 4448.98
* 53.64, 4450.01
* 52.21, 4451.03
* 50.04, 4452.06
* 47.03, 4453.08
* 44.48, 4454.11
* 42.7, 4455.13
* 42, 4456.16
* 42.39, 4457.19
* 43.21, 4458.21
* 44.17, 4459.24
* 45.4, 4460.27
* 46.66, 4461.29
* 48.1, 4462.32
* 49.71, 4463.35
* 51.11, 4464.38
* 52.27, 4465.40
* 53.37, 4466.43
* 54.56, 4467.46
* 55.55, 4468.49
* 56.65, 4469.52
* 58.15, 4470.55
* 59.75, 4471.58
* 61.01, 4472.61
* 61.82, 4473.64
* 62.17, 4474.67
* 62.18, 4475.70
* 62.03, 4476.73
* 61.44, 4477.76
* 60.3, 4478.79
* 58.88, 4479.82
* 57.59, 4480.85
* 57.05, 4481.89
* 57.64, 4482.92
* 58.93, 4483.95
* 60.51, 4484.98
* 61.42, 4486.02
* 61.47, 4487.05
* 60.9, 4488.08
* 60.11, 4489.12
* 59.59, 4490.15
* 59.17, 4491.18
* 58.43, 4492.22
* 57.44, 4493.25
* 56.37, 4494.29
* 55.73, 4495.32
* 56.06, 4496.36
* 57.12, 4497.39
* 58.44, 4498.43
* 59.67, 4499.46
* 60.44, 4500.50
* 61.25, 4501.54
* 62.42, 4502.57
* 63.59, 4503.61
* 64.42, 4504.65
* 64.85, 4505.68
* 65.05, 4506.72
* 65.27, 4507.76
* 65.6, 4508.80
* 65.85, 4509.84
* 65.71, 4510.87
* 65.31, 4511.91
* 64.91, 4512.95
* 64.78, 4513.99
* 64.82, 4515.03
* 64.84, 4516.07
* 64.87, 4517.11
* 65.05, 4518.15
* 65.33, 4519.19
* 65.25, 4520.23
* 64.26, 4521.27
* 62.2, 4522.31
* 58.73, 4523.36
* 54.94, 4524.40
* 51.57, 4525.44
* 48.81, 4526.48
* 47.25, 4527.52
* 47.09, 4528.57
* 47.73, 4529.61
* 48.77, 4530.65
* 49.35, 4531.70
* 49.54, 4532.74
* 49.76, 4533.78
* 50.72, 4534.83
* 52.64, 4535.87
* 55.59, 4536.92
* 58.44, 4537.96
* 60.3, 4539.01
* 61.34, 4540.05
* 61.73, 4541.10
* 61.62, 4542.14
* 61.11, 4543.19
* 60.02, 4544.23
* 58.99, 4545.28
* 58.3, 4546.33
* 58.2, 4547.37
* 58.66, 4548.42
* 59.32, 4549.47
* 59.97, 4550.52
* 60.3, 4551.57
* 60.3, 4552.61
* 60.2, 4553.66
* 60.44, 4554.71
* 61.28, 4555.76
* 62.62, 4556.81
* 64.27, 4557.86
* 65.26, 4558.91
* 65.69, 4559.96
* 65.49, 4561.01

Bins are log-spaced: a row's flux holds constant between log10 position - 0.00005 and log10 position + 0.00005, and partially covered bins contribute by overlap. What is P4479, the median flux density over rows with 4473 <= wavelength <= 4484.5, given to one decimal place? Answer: 60.3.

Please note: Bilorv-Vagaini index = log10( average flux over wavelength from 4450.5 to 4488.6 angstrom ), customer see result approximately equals 1.73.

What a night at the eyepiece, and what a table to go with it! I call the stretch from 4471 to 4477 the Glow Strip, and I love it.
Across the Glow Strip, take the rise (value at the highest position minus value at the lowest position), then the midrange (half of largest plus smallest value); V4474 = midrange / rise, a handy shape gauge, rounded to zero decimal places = 27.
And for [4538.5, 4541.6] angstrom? 43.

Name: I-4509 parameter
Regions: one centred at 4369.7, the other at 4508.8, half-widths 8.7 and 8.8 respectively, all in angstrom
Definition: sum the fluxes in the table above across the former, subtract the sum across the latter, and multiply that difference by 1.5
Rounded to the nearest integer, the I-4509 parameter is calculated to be -358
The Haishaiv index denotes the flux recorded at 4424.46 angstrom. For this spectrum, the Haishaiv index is 51.24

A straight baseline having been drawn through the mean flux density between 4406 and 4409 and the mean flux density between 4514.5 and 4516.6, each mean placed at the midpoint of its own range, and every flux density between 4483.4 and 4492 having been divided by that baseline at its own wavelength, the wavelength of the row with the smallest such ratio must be 4491.18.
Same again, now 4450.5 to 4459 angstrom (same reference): 4456.16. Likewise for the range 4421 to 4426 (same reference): 4425.48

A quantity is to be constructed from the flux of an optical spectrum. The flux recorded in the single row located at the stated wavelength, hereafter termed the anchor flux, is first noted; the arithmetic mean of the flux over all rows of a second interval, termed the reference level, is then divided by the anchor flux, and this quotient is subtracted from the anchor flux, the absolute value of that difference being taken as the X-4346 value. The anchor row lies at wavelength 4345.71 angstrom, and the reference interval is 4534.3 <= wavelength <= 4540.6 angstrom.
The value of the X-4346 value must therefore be 48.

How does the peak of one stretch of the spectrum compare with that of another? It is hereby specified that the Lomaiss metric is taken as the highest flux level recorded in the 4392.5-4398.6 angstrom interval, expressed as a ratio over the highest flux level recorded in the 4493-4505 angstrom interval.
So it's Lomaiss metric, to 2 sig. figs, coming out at 0.81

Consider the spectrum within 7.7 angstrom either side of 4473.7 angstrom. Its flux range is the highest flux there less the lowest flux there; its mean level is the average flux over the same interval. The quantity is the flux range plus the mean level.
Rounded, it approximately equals 68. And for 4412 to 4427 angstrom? 60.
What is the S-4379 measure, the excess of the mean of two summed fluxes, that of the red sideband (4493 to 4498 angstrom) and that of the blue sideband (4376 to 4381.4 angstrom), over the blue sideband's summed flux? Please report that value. 39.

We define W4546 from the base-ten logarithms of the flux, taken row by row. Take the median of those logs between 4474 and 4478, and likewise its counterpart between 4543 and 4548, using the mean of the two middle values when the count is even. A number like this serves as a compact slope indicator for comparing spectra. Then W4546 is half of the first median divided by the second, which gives 0.5063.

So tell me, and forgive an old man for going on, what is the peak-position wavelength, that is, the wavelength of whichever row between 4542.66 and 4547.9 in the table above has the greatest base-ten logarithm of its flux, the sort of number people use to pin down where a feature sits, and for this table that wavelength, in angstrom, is 4543.19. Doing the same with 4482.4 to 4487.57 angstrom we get 4487.05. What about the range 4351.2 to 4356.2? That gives 4355.73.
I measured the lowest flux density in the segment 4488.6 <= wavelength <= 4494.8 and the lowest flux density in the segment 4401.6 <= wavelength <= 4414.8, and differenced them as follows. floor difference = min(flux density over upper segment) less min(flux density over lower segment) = 21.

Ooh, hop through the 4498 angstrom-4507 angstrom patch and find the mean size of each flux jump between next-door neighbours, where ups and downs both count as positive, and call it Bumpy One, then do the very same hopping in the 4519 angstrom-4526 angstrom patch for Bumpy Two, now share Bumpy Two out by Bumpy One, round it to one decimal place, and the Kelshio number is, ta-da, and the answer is 2.8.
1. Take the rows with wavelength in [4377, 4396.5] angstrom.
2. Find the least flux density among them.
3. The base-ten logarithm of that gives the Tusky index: 1.47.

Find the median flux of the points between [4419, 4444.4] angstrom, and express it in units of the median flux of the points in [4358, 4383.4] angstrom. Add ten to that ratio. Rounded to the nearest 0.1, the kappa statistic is 11.0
